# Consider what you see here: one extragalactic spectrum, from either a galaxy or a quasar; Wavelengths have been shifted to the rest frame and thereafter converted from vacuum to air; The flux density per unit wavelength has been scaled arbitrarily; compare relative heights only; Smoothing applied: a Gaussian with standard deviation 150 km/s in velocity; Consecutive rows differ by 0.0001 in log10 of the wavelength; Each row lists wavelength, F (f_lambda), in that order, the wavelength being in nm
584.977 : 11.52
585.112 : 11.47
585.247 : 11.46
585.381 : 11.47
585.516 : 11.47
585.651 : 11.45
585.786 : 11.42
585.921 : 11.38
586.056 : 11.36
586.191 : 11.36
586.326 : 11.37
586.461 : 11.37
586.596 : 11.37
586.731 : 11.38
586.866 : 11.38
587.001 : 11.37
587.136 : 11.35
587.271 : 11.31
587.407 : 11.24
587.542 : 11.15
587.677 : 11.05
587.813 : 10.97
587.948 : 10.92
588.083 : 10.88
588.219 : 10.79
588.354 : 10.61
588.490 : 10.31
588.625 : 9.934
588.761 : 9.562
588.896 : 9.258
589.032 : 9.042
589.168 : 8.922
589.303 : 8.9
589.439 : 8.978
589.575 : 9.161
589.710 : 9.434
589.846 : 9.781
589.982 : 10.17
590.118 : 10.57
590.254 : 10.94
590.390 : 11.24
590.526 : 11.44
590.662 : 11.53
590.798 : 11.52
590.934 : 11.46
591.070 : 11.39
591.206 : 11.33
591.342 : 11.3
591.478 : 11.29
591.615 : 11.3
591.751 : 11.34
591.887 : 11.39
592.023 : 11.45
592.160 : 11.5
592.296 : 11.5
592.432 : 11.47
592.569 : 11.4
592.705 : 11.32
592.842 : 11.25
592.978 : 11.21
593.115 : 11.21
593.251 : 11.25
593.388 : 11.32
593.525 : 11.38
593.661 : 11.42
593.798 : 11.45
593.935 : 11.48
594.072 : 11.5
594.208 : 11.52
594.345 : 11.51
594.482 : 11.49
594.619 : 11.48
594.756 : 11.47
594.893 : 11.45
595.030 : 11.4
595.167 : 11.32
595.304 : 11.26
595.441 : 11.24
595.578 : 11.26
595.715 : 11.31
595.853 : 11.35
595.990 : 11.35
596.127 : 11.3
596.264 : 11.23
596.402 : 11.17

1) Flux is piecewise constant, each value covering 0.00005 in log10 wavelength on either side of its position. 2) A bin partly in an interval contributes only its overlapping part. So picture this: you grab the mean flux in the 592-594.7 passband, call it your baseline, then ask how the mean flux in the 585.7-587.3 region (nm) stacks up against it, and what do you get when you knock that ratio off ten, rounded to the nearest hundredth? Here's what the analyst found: 9.00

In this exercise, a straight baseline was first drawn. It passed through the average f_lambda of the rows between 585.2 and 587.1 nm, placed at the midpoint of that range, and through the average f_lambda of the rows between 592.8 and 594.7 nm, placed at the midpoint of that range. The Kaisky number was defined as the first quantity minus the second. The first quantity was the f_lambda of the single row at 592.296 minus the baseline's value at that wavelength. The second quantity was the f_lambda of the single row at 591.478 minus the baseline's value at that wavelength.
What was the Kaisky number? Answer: 0.2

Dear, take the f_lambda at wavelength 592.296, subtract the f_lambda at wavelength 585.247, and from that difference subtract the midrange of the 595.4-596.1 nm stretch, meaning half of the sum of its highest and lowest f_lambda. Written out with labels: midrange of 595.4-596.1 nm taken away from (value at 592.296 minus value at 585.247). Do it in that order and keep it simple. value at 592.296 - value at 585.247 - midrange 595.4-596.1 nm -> -11.3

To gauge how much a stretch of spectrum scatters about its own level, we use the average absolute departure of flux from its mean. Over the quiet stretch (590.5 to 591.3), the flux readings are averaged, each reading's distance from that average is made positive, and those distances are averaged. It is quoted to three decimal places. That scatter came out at 0.058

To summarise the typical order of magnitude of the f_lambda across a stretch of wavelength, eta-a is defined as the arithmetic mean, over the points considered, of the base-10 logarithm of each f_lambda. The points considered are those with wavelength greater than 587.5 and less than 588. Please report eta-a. 1.04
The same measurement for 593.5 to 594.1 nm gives 1.06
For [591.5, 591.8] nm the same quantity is 1.05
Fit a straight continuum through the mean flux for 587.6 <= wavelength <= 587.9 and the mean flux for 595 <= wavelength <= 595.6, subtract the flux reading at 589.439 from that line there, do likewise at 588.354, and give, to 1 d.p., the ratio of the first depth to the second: 5.0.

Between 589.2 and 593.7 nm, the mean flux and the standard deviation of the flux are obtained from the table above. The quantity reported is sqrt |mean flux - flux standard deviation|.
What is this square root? 3.19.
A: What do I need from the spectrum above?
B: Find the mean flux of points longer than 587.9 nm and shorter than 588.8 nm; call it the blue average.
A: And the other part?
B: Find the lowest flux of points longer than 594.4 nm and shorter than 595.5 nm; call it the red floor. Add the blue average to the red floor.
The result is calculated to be 21.7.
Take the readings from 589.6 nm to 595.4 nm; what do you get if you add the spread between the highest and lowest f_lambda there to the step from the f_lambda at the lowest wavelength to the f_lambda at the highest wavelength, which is 3.9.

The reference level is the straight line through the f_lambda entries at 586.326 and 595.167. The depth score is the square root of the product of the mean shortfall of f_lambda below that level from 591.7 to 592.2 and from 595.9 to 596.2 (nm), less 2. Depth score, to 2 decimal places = -1.97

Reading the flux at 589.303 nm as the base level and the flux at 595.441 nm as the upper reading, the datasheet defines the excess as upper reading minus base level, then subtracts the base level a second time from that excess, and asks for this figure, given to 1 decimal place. -6.6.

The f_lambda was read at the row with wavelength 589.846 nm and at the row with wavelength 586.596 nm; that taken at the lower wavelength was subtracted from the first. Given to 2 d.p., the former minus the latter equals -1.59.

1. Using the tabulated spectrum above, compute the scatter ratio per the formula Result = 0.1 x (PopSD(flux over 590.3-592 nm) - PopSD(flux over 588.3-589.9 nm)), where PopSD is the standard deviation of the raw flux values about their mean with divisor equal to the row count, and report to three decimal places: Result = -0.045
